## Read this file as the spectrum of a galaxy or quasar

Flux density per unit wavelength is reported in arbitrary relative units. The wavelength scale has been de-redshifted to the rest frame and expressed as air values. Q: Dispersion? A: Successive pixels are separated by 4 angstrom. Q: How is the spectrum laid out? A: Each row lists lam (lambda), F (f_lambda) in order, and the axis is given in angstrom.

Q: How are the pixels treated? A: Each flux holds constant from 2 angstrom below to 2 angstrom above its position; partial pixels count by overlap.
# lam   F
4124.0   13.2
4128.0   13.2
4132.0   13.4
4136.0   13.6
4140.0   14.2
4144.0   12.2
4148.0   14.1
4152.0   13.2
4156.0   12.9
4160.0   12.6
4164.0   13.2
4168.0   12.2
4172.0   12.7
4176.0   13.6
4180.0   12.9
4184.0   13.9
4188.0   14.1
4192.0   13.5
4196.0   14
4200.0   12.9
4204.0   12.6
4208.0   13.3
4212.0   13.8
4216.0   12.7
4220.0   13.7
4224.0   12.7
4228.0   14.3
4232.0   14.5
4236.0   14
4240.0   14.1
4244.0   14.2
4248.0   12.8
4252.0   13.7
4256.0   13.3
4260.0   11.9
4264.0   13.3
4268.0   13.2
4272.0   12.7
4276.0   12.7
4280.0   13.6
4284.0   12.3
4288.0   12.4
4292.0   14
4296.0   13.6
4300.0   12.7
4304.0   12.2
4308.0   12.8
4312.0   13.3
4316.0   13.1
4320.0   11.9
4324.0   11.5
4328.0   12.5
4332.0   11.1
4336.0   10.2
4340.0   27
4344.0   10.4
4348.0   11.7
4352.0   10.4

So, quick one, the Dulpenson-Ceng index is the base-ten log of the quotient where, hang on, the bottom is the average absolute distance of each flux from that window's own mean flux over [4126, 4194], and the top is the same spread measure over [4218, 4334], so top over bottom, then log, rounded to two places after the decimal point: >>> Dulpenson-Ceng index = 0.15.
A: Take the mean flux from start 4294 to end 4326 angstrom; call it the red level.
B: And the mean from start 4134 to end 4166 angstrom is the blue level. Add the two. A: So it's 25.9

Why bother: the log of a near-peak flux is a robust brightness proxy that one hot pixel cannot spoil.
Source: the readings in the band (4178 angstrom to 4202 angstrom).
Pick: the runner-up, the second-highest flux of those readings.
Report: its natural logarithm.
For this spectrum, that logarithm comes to 2.64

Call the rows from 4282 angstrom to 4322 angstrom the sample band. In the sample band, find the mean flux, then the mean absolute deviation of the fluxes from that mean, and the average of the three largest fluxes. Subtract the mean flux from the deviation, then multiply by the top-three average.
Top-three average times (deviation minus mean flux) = -168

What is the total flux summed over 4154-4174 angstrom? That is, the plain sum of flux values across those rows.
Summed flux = 64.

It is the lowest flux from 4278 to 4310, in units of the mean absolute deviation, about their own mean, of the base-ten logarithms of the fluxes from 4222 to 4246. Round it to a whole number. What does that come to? 895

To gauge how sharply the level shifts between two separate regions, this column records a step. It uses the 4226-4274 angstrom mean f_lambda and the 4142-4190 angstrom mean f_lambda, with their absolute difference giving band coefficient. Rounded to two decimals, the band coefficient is 0.37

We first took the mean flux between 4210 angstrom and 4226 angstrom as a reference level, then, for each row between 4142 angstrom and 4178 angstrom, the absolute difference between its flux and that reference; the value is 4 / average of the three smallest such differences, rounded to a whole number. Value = 32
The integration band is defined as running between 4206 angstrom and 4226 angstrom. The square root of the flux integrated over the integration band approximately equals 16.3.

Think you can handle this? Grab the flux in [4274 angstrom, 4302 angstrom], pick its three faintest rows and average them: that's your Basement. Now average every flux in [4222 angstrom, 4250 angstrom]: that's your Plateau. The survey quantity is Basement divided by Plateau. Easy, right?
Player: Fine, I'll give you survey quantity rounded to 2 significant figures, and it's 0.90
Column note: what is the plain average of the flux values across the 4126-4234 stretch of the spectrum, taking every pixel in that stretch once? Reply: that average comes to 13.3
